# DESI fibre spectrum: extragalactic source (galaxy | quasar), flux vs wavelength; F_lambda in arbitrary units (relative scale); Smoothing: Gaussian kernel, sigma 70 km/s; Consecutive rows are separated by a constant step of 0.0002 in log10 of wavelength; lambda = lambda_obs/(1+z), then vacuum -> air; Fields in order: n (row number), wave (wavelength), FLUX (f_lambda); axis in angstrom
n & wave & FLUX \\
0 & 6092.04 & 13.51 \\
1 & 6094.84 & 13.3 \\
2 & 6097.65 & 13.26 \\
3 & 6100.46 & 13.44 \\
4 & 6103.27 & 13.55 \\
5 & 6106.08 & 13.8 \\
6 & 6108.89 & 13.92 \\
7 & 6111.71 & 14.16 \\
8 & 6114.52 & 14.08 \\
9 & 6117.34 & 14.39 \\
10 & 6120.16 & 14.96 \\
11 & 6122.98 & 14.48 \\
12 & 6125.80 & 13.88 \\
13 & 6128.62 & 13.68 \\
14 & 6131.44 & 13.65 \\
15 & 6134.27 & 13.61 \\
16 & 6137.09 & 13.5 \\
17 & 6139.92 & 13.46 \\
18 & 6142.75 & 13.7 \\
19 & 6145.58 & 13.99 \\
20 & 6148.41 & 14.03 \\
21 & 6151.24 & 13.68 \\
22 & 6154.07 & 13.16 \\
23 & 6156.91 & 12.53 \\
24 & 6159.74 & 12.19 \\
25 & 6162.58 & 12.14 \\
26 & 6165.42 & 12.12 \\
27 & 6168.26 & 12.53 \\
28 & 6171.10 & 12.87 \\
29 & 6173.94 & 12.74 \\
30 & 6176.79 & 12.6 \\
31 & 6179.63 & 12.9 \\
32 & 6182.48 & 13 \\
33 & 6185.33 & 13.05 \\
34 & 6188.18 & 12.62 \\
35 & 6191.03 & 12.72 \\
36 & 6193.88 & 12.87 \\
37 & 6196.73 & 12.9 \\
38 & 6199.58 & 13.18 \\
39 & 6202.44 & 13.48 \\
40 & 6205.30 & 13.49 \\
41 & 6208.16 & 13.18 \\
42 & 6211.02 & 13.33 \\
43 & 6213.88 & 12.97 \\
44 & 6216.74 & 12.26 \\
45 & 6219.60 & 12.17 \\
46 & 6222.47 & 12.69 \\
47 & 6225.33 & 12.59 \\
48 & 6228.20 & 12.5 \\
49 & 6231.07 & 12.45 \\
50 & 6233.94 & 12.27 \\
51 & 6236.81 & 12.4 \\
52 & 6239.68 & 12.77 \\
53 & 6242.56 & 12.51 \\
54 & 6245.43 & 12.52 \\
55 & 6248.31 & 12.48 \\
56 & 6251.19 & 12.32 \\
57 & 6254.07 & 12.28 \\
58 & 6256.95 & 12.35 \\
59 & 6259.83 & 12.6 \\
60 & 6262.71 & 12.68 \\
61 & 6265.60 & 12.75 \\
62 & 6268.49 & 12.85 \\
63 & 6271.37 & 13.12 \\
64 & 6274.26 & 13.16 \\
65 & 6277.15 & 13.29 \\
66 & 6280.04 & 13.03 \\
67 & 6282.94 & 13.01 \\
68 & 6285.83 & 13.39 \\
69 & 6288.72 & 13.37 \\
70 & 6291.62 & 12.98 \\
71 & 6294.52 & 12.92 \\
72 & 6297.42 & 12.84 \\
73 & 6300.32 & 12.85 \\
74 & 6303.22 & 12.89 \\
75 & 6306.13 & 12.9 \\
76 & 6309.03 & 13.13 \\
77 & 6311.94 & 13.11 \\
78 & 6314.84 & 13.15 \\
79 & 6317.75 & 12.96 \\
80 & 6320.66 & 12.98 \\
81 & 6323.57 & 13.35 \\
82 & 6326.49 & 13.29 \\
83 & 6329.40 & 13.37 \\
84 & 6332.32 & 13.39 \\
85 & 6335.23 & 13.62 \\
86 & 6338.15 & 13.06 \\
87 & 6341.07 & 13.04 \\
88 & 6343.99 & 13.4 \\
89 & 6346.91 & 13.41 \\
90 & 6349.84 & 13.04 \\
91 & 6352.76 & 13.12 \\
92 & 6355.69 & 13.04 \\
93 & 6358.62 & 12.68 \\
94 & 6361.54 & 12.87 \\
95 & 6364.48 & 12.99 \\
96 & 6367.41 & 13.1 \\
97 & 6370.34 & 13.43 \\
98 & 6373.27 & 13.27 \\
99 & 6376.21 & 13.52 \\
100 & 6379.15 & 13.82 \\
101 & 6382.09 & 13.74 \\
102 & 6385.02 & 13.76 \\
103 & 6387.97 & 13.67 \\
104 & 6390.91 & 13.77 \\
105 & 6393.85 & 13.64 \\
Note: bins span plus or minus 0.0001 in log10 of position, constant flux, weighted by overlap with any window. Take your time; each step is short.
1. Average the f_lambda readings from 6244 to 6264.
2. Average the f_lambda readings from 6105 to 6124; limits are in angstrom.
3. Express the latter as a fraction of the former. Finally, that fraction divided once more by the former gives 0.0918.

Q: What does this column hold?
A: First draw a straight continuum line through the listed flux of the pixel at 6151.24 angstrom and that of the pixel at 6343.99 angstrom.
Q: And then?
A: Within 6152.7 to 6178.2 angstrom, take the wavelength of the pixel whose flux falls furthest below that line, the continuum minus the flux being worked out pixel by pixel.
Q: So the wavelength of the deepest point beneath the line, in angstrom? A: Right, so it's 6165.42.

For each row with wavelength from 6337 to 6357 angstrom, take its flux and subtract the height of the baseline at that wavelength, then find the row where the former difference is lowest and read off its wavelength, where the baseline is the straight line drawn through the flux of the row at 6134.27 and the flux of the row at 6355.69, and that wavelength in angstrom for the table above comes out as 6341.07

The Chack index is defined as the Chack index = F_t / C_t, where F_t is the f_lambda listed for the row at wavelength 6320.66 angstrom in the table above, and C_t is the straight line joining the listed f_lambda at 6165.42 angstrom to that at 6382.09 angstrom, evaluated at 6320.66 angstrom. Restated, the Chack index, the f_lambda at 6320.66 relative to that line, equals 0.98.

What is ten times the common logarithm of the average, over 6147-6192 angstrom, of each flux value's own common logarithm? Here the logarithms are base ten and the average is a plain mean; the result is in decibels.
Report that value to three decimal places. 0.442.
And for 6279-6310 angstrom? 0.472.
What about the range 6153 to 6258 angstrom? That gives 0.425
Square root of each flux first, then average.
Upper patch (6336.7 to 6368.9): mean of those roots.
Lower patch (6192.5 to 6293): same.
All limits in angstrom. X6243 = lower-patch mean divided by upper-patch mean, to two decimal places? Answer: 0.99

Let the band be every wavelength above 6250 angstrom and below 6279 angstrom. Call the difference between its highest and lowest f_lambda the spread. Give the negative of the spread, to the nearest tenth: -1.0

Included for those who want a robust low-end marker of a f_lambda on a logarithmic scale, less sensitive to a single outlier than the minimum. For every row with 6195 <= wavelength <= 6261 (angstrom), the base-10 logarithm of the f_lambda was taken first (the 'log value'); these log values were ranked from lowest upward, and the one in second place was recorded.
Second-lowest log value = 1.09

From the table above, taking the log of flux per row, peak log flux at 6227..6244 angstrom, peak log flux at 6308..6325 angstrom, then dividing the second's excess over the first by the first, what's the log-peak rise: 0.017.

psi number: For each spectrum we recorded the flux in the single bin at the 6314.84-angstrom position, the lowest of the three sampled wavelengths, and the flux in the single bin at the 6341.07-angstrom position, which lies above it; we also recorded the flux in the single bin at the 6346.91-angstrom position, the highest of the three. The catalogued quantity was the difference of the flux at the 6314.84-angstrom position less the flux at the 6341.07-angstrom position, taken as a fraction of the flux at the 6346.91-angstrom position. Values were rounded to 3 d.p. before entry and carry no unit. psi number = 0.008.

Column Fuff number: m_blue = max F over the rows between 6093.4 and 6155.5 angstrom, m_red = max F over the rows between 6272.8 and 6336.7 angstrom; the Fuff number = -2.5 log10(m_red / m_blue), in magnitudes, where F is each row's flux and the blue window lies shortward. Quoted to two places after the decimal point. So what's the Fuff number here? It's 0.10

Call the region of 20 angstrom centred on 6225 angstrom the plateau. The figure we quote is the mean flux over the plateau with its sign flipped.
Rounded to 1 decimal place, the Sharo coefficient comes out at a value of -12.4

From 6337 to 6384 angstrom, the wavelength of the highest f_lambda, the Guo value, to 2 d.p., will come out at 6379.15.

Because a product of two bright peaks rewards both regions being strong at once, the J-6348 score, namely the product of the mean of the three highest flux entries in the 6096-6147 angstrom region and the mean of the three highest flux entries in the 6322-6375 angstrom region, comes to 197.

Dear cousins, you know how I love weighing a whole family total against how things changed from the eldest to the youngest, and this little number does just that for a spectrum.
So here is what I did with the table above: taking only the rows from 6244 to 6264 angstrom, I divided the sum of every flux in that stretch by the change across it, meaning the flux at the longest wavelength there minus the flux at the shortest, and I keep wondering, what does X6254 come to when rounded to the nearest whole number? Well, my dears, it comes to 545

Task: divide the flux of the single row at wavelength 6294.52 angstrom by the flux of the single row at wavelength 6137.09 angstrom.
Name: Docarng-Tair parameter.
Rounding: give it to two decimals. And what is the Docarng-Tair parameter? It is 0.96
